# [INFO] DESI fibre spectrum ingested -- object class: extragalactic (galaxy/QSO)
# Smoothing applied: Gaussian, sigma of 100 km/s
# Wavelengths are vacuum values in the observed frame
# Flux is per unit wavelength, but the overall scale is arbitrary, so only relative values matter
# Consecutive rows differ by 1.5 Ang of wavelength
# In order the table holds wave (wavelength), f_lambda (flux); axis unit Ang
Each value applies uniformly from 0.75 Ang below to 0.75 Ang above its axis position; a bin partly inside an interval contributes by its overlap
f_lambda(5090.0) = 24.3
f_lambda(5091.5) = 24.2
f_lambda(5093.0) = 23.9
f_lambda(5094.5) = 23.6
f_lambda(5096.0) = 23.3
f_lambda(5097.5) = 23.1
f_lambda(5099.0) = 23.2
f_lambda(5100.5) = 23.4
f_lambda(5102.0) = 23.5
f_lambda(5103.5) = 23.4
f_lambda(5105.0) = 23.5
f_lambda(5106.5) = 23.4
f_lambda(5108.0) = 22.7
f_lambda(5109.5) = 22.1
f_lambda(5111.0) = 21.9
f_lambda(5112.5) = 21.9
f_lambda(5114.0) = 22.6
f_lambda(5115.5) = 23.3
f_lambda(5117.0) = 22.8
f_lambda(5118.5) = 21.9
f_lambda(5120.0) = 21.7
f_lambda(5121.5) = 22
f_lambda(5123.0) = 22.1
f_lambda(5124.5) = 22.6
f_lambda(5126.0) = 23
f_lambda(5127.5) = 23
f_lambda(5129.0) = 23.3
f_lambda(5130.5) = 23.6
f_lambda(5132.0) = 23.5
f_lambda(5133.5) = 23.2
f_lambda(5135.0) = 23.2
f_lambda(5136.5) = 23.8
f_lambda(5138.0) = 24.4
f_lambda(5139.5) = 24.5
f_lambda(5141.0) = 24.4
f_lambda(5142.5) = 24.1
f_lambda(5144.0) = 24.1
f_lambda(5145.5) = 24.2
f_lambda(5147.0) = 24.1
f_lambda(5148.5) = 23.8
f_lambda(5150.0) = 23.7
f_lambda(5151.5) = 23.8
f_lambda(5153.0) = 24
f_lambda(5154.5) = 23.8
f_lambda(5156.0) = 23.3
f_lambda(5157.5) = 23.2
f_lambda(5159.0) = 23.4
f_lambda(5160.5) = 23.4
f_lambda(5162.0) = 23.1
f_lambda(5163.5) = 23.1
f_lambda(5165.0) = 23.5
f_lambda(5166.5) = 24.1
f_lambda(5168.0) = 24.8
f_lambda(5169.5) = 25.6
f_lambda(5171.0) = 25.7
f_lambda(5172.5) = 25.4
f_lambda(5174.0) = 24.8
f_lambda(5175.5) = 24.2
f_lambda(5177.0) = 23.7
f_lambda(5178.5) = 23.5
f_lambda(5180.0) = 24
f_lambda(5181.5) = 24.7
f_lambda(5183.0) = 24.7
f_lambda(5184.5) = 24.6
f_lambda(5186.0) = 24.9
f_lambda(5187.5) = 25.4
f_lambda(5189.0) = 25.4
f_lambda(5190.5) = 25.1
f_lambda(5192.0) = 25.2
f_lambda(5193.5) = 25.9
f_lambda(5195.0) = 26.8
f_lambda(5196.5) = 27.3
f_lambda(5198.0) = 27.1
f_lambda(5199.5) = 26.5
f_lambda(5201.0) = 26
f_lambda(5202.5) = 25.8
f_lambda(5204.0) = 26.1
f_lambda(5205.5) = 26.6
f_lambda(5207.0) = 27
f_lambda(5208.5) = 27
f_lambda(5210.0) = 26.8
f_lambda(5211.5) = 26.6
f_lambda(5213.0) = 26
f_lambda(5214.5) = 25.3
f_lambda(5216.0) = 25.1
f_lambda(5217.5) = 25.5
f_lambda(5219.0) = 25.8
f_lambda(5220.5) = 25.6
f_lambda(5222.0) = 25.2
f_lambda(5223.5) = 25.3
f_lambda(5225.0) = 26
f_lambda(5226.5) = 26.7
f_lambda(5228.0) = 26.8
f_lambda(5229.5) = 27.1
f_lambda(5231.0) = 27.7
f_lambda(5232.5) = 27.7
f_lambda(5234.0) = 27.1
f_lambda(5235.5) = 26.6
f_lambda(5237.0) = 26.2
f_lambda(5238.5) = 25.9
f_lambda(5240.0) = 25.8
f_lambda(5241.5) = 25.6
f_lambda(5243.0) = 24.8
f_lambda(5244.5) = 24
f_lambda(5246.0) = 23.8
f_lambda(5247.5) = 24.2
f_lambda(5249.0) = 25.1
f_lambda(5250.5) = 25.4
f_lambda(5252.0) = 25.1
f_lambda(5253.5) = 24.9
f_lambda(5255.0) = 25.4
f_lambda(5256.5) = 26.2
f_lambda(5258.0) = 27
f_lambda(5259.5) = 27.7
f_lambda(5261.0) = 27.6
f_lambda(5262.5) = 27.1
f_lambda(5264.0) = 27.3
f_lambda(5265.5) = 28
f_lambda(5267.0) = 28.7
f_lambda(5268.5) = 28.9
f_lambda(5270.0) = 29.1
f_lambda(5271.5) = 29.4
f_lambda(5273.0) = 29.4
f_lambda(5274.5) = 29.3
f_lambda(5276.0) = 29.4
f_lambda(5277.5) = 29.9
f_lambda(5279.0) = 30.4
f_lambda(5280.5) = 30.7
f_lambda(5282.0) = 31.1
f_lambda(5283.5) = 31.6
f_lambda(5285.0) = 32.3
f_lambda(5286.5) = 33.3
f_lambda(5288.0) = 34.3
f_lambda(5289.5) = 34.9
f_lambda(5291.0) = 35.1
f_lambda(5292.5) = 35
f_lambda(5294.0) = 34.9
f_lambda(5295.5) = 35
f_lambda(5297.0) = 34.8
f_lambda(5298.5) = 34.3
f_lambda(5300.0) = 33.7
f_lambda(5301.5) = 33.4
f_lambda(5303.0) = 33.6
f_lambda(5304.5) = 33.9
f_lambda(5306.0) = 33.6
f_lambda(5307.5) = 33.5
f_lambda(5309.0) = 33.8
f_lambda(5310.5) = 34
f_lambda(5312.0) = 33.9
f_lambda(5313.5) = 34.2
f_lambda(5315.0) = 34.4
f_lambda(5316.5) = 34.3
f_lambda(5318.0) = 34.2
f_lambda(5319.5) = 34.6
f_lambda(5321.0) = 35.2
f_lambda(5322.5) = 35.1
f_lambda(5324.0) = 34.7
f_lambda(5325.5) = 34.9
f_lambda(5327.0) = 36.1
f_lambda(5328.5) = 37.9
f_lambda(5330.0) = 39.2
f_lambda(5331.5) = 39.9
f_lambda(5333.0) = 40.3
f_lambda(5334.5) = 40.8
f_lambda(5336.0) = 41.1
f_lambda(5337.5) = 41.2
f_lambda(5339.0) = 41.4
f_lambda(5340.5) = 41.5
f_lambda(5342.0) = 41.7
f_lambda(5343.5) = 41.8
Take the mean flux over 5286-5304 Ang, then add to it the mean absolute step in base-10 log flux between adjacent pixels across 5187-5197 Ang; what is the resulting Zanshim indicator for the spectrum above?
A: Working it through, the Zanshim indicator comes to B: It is 34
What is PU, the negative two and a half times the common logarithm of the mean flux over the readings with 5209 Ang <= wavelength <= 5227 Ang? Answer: -3.53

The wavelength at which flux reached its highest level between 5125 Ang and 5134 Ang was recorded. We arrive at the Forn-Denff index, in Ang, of 5130.5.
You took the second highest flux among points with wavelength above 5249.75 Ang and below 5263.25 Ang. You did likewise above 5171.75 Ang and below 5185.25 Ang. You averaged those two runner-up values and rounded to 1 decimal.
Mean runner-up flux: 26.2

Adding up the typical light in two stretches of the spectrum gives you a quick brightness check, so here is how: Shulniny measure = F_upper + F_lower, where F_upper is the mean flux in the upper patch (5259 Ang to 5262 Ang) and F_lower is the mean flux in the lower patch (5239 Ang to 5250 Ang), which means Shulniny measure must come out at 52.4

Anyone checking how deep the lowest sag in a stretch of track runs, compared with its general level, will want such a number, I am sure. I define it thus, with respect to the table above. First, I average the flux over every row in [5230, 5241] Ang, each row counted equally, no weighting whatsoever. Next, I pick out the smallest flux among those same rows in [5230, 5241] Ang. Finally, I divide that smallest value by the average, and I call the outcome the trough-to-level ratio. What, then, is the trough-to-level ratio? 0.966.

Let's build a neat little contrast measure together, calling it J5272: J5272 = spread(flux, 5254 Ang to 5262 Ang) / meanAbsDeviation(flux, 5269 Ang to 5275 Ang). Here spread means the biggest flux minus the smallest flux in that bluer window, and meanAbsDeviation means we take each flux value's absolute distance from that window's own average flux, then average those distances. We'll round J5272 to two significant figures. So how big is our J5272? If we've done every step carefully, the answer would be 23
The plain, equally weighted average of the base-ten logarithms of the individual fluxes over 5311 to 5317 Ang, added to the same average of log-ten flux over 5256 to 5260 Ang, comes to 2.96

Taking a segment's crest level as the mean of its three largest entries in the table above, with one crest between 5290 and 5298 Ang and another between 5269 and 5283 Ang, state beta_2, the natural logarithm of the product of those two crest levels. 6.98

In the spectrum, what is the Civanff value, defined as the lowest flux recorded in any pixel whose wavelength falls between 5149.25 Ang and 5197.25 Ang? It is 23.1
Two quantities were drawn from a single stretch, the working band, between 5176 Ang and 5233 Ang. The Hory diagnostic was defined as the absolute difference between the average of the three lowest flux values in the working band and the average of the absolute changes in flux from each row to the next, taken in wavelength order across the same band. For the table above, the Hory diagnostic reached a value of 23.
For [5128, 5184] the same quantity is 23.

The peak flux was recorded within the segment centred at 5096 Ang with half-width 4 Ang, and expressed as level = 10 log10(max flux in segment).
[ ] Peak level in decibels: 13.8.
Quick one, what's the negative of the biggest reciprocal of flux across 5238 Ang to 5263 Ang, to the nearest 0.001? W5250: -0.042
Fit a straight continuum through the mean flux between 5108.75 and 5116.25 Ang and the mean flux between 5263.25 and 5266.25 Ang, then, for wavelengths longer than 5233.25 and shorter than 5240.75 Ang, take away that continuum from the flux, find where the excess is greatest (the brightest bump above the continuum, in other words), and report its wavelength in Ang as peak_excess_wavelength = 5234.0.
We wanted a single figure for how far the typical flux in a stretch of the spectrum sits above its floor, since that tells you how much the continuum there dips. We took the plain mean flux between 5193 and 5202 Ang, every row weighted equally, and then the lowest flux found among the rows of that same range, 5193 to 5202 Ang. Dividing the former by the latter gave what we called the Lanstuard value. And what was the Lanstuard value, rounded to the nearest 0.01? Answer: 1.03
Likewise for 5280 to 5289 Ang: 1.05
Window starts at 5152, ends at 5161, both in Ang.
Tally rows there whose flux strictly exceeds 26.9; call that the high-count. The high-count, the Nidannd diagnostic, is 0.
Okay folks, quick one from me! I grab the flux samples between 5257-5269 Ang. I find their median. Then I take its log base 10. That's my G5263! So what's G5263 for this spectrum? 1.44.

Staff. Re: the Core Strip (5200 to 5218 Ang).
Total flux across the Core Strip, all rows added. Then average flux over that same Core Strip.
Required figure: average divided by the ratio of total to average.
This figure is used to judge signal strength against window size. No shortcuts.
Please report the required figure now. 2.18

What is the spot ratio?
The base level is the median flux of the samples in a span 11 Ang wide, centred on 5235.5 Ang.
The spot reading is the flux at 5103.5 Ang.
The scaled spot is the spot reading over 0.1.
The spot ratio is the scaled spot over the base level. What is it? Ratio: 8.8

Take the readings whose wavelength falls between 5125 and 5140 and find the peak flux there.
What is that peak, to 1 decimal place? 24.5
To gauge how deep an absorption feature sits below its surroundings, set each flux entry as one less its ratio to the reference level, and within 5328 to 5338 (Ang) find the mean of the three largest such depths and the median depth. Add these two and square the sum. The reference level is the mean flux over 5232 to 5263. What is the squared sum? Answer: 1.14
